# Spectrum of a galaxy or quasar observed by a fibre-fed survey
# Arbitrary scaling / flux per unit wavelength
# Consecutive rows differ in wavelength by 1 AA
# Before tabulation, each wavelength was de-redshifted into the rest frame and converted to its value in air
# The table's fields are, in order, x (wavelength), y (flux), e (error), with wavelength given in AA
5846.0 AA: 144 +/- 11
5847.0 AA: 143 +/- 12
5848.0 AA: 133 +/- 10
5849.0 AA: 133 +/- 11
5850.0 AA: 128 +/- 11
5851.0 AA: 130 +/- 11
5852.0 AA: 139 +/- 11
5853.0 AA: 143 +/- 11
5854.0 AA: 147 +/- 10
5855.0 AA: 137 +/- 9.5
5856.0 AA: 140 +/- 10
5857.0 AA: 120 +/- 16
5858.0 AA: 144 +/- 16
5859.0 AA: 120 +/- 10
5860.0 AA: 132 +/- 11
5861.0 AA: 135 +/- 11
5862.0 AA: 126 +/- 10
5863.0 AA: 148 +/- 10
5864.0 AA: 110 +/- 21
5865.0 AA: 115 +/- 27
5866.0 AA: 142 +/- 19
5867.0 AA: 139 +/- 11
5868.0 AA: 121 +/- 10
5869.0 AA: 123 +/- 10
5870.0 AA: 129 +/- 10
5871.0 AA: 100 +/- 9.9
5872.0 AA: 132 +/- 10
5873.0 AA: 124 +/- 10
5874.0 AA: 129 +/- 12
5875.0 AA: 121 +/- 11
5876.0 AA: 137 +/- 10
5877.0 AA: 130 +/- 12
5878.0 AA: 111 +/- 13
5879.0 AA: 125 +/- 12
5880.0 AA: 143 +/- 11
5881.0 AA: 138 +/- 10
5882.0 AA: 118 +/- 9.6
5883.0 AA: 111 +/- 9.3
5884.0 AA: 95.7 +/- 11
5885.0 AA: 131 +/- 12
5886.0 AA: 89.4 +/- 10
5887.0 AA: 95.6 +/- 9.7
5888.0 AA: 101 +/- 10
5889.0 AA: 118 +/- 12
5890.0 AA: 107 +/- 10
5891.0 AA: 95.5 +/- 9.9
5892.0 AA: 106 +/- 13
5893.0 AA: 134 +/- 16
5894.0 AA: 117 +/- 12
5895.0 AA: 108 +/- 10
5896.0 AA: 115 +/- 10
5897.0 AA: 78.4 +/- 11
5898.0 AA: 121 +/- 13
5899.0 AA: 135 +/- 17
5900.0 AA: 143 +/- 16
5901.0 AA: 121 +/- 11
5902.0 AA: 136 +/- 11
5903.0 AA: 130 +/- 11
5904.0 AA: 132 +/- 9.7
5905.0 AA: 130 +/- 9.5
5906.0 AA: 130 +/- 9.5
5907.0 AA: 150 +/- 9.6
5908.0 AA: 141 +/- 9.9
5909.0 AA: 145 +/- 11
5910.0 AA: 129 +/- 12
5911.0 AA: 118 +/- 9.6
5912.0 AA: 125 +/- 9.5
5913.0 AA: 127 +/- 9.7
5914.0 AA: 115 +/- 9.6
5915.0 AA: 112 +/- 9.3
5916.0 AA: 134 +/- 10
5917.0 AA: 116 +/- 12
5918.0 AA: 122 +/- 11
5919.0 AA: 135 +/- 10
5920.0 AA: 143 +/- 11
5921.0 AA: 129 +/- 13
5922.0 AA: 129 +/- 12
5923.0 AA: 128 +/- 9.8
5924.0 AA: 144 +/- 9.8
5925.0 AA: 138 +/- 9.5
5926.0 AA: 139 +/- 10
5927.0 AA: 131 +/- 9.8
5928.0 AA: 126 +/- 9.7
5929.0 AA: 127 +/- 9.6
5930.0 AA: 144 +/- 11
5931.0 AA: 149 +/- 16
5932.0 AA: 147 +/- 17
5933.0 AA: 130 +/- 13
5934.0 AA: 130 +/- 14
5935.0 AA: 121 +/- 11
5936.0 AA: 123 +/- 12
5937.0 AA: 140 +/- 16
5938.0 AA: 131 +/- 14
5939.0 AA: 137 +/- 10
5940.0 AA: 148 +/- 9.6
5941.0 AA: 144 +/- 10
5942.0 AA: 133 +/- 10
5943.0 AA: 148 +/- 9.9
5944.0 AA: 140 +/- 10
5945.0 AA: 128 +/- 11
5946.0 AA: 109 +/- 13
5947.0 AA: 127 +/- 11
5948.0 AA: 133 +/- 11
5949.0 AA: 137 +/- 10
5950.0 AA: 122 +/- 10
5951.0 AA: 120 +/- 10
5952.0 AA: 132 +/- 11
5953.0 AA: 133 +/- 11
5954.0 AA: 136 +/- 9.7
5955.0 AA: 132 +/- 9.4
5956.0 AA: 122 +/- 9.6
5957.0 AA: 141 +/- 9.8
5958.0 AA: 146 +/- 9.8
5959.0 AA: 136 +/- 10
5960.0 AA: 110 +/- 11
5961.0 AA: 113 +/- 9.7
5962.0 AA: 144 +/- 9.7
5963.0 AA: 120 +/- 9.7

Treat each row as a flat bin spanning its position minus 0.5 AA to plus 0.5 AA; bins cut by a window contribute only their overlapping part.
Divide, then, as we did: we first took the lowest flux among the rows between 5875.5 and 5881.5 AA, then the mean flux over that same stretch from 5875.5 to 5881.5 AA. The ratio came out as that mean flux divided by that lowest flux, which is 1.18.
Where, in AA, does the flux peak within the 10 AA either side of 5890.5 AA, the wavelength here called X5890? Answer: 5900.0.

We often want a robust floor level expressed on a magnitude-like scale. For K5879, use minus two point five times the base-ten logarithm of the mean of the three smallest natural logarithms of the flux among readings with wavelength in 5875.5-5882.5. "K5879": -1.70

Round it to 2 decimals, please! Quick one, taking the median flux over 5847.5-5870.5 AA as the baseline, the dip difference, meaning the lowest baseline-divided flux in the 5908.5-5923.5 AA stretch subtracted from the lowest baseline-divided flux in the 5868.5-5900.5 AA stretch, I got -0.25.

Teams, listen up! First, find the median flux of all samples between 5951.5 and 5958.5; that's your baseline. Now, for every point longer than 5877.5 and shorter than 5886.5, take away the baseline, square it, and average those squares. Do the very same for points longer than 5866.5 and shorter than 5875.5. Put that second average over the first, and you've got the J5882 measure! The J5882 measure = 0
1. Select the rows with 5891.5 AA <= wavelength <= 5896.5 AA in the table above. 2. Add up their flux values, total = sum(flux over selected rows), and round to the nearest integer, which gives 580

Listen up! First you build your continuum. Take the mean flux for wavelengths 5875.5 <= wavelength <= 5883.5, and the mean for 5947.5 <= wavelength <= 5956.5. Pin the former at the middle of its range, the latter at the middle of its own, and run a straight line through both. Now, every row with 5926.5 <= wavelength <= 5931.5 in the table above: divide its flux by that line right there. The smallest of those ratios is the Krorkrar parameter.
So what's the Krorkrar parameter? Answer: 1.0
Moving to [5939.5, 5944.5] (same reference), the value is 1.0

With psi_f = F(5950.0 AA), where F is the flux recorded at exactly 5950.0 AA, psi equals 122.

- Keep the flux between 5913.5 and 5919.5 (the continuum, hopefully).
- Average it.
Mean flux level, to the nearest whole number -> 122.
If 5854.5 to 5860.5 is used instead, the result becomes 132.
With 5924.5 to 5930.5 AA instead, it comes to 134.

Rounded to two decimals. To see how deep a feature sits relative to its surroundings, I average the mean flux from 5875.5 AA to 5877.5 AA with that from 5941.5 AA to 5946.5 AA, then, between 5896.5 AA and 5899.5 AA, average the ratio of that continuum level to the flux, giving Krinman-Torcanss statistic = 1.26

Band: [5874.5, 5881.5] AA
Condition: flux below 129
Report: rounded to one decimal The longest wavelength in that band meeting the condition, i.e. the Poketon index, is 5879.0 AA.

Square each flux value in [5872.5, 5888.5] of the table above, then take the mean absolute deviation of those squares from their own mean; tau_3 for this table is 3178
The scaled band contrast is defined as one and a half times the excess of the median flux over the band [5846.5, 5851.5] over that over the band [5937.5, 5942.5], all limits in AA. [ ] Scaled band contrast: -6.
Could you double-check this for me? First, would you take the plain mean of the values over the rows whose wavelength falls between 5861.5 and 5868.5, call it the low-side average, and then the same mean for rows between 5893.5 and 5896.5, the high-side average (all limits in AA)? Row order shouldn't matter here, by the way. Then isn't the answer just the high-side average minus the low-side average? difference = -15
